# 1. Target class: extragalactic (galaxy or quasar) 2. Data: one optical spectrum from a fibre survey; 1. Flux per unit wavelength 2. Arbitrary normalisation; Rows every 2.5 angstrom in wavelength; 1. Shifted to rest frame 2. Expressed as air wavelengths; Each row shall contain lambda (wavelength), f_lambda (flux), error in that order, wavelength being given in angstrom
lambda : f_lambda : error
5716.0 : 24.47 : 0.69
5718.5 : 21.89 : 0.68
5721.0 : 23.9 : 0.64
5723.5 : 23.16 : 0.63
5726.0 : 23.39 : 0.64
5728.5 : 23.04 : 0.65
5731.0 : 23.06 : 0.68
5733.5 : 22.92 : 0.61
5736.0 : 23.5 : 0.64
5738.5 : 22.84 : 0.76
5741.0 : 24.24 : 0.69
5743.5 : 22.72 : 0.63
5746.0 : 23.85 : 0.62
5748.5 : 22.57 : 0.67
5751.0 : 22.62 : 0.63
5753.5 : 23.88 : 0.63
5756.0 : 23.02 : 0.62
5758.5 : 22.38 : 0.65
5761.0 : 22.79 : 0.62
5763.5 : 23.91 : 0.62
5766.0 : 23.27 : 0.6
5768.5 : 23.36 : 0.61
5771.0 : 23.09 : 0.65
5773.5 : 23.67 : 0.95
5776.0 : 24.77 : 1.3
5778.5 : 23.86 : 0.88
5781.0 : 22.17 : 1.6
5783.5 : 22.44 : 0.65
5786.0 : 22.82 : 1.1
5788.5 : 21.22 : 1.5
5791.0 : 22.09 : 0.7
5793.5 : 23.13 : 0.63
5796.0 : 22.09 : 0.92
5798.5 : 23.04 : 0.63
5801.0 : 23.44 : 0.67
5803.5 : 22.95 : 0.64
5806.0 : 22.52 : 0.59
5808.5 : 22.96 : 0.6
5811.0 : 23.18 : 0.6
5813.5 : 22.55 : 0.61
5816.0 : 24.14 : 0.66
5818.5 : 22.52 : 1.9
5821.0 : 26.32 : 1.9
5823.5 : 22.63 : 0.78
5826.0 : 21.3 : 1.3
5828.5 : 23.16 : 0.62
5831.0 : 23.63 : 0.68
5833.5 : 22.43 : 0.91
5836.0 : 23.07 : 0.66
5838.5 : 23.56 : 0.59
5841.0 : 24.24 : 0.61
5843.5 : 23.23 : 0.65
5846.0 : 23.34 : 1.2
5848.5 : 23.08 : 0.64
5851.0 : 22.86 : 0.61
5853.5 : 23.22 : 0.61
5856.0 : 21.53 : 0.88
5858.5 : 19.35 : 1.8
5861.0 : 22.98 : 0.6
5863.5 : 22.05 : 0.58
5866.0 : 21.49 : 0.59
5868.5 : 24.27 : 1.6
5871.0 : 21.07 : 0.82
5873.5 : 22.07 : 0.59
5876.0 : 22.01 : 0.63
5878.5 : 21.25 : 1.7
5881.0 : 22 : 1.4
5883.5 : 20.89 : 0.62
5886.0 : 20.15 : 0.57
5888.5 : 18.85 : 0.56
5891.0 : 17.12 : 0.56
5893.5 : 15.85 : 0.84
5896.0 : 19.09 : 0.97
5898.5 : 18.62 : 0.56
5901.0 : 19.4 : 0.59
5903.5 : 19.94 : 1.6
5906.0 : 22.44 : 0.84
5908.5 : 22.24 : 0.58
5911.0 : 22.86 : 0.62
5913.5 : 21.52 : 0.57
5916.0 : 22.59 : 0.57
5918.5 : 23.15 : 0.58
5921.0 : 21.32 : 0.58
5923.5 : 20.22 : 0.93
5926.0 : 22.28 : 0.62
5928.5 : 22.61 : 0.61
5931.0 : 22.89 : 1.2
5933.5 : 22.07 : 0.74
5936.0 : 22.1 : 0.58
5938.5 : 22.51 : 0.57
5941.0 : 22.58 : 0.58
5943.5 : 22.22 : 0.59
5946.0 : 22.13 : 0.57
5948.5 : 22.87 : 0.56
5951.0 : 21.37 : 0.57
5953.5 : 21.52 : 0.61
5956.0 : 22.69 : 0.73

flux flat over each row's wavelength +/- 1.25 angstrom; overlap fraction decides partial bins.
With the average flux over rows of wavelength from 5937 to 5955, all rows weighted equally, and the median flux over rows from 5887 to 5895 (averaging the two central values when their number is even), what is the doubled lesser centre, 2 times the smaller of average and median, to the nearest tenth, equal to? 34.2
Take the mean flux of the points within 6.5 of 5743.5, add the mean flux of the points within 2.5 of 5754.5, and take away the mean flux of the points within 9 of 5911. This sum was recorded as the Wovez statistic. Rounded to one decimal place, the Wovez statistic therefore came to 24.6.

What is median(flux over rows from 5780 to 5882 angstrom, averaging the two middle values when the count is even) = 22.8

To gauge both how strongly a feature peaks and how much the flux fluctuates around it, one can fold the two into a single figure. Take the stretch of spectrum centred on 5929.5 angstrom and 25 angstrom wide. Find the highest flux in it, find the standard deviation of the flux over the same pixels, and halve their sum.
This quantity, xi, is 12.0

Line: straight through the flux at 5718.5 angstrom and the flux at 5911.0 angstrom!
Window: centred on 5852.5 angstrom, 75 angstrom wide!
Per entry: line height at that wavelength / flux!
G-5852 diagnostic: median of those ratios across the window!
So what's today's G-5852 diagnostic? 0.99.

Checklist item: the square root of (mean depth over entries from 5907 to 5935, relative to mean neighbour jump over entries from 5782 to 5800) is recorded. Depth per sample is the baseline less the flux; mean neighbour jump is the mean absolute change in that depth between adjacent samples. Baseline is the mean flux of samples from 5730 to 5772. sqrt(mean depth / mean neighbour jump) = 1.0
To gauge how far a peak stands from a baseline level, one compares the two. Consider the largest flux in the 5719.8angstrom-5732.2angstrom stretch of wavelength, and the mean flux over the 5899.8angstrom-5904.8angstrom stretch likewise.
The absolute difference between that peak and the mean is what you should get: 4.2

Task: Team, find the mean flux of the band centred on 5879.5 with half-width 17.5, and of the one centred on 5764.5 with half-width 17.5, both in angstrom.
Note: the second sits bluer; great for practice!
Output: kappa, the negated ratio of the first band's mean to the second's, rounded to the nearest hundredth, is -0.89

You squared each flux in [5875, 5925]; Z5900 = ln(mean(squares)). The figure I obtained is 6.06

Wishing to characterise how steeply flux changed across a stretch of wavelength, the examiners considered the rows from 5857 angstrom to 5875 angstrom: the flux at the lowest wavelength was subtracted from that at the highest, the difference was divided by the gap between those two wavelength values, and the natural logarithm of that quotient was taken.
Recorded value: -1.7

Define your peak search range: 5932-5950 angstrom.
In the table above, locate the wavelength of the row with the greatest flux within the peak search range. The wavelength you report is 5948.5 angstrom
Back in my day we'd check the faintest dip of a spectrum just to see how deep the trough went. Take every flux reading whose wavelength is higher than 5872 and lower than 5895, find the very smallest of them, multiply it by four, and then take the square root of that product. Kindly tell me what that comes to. 7.96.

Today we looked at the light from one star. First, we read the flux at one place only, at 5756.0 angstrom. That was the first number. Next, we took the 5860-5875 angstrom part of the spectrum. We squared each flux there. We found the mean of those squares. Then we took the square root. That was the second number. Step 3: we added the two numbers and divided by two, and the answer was 22.7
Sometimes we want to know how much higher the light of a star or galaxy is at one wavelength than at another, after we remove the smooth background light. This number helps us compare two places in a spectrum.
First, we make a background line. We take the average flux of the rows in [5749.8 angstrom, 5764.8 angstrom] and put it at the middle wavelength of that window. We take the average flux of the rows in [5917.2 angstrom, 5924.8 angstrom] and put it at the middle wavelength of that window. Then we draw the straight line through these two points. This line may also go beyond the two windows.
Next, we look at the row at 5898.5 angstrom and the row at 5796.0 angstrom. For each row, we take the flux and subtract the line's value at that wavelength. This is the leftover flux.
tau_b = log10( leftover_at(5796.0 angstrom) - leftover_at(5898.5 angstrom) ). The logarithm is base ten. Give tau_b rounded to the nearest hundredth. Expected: 0.40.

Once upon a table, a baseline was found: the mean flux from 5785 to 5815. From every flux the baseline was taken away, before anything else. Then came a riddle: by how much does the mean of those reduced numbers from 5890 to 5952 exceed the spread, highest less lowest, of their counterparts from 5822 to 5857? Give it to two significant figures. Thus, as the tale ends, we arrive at -4.3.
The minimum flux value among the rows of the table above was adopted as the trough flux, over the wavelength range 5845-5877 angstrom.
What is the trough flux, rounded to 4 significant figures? 19.35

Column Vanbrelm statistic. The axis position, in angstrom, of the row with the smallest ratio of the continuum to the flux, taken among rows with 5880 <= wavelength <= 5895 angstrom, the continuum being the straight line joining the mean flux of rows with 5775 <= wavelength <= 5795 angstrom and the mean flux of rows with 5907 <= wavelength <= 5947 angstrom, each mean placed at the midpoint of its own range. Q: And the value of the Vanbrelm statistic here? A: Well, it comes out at 5881.0 angstrom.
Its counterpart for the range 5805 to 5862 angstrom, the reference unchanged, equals 5821.0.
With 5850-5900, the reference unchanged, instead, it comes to 5868.5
